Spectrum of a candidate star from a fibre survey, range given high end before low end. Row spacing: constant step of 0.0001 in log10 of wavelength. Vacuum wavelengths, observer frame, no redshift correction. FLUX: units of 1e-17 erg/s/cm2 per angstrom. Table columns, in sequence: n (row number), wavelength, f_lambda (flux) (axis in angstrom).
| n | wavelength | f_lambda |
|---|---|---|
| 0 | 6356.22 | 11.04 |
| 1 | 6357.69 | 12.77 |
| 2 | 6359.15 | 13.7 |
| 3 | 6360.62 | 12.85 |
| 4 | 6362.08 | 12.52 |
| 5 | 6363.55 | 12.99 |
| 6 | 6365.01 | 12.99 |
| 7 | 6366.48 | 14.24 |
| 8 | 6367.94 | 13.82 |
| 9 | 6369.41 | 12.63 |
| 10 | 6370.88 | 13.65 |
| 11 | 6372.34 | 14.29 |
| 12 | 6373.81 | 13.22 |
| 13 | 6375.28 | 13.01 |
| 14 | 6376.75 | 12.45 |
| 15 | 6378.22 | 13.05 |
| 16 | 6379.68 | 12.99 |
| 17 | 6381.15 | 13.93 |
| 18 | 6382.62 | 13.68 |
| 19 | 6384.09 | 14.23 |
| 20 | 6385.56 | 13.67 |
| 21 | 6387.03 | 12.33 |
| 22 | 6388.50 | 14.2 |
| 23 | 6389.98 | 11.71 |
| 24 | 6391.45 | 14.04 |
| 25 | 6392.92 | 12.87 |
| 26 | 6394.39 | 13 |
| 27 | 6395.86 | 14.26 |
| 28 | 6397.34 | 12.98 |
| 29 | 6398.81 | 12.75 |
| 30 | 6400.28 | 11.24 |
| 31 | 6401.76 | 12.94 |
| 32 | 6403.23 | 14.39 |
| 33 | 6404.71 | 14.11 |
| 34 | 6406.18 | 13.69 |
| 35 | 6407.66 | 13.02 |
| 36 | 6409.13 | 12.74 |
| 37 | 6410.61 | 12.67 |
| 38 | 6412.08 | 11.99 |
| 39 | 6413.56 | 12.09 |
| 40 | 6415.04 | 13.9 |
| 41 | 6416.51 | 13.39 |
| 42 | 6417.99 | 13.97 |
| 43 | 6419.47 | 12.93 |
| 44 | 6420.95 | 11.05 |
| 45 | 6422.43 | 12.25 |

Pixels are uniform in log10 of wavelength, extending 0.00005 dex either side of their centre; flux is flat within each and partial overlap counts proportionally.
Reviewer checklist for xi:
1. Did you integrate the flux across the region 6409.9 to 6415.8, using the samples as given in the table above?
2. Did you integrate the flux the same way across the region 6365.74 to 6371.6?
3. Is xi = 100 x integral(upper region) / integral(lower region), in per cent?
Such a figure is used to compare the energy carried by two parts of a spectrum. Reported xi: 94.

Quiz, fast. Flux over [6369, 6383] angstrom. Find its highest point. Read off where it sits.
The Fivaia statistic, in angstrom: 6372.34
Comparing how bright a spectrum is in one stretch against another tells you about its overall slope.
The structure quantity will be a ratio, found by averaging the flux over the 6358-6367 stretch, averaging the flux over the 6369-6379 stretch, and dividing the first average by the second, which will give 1.00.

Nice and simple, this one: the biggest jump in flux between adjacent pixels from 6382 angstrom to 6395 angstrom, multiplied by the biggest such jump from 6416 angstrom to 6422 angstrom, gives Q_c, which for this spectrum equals 4.7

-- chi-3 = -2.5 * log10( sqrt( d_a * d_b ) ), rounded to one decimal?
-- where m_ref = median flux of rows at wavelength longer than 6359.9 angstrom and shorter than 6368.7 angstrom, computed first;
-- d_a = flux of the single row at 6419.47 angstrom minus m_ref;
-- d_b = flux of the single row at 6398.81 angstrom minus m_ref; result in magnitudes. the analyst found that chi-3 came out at 2.3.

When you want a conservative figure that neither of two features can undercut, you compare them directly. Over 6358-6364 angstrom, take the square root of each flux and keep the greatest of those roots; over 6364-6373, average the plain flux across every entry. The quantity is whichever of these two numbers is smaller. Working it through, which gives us 3.70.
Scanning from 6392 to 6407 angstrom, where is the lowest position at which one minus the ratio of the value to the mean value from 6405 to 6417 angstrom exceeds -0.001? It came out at 6392.92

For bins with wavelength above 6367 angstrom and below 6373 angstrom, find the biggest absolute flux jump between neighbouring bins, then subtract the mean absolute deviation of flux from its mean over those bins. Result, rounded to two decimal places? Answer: 0.71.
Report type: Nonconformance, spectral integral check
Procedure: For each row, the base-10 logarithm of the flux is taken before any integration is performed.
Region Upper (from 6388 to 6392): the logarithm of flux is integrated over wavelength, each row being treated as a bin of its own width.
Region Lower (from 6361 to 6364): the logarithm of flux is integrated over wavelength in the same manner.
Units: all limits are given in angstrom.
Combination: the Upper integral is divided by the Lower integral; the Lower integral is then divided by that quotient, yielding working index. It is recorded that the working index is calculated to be 2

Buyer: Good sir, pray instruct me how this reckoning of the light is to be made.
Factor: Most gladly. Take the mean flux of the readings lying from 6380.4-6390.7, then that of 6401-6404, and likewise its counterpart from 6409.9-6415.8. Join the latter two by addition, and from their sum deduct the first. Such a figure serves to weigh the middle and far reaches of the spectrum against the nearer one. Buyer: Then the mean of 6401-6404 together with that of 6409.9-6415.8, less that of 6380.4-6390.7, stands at 12.9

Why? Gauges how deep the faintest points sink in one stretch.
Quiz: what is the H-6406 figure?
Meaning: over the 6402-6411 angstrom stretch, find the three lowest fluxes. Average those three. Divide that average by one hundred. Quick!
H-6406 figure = 0.128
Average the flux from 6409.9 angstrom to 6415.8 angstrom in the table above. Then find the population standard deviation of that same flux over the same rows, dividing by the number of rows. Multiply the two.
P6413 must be 9.6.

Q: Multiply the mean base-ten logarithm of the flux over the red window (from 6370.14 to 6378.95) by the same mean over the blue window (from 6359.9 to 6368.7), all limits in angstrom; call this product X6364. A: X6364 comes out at 1.26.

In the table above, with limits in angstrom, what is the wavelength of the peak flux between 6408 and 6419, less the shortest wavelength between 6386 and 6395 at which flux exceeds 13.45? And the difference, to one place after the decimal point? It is 29.5 angstrom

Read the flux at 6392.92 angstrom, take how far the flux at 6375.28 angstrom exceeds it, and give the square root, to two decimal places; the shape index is 0.37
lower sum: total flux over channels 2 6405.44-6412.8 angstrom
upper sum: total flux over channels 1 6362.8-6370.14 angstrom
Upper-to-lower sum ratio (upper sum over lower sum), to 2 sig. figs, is 1.0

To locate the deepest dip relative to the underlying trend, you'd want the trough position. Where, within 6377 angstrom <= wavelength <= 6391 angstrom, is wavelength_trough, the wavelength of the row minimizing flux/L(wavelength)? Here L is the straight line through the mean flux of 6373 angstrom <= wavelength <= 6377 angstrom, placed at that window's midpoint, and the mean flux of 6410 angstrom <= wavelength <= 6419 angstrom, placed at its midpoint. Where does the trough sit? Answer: 6389.98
